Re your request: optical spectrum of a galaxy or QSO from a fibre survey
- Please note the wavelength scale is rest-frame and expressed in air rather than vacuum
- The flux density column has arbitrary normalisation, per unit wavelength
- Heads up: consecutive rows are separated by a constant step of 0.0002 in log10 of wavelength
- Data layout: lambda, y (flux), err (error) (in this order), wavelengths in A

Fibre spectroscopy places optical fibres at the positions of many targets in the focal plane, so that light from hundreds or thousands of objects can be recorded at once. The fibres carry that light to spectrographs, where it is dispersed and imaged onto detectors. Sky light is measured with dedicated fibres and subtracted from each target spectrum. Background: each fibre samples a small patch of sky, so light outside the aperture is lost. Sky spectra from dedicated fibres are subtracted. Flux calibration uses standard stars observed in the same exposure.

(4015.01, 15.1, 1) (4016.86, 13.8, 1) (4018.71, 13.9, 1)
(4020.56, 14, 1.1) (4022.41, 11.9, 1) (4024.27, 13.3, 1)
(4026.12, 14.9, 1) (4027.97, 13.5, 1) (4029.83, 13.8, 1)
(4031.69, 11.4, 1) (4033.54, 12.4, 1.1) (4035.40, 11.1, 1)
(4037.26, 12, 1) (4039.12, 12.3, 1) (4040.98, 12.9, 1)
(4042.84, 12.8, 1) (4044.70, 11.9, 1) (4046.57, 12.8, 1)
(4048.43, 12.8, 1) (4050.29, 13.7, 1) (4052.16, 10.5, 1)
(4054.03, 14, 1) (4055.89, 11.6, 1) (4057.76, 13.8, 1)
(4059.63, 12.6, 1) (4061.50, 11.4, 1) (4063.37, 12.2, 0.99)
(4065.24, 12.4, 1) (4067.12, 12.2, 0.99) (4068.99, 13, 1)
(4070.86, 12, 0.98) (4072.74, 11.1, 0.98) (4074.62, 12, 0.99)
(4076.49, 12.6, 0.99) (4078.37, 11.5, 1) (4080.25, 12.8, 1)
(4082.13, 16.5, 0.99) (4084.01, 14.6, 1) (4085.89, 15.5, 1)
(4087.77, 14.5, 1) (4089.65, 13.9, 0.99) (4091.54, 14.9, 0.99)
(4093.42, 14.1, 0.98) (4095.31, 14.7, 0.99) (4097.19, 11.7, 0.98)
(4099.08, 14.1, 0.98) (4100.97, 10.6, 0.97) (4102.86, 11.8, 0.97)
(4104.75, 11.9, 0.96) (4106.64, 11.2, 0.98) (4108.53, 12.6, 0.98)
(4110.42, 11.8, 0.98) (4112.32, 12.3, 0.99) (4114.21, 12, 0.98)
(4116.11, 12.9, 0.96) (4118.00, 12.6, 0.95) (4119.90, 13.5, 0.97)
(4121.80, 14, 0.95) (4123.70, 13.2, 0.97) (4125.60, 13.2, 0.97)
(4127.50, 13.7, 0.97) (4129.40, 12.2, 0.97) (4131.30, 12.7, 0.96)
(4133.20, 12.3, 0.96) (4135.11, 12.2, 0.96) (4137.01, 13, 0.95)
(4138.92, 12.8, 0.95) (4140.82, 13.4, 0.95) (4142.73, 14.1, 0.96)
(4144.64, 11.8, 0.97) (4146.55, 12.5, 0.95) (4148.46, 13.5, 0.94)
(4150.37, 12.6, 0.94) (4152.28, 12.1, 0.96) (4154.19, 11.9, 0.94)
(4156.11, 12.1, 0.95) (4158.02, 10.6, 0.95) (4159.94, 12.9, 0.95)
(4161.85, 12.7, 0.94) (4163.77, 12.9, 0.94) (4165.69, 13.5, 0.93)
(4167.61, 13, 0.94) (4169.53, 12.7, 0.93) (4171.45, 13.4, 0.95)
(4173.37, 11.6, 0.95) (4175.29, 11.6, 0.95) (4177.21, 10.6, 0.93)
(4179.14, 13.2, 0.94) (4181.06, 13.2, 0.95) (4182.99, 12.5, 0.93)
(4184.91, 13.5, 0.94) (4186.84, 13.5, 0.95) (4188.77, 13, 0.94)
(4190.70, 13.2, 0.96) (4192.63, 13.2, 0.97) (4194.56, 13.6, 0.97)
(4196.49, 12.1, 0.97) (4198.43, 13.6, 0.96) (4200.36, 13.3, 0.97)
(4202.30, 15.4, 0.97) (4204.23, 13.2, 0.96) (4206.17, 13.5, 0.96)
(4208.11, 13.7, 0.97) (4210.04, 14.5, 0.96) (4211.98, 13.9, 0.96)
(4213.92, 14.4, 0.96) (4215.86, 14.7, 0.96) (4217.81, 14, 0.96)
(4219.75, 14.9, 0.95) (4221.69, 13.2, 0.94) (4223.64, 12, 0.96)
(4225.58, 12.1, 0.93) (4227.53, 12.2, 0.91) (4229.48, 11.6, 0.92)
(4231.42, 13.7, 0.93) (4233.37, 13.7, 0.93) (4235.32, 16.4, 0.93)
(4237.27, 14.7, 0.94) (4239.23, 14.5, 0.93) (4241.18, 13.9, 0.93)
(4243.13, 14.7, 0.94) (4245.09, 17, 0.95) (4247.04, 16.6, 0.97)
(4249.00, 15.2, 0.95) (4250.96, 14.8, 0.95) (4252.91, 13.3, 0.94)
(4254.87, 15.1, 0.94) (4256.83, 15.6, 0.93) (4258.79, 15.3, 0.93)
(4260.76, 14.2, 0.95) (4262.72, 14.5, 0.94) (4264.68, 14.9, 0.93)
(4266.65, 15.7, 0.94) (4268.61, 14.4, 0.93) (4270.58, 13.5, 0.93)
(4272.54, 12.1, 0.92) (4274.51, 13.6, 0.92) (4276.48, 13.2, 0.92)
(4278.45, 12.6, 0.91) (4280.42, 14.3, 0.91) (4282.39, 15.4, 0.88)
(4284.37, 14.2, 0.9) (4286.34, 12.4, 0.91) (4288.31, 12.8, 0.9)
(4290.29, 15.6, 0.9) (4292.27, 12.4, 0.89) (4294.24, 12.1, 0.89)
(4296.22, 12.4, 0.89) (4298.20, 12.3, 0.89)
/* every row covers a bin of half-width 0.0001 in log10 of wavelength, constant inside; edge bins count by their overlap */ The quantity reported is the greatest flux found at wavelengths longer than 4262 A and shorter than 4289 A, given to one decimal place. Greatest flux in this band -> 15.7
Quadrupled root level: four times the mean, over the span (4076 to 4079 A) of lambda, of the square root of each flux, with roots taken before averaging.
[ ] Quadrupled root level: 13.9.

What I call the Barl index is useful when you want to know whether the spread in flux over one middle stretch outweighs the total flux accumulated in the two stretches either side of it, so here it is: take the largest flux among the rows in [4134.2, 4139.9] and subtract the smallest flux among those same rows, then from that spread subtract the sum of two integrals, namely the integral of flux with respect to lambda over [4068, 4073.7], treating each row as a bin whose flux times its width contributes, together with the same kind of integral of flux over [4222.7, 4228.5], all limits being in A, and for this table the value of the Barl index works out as -138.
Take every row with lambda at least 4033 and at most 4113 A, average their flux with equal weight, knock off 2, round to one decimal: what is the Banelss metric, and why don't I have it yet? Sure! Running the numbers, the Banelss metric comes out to 10.7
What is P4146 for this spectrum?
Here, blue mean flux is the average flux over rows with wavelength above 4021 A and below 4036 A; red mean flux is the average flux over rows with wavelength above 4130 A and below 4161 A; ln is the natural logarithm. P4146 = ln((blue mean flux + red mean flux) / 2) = 2.54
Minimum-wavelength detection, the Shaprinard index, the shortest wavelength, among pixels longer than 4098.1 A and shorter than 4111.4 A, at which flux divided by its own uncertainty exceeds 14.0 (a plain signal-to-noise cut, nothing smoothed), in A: 4099.08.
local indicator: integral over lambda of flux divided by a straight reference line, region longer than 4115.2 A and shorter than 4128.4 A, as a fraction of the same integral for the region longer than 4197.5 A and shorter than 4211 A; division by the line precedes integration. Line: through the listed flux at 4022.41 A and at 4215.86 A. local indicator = 1.02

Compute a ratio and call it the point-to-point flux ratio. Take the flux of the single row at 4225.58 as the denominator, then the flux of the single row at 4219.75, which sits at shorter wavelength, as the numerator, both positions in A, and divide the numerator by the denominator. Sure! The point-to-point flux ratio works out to 1.23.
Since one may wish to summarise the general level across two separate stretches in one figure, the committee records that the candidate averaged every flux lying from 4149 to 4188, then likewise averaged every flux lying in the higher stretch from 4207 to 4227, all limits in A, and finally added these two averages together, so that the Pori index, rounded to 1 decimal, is 26.2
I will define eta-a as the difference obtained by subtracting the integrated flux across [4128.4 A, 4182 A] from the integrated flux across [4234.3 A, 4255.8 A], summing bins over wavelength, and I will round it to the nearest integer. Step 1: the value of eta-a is -347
